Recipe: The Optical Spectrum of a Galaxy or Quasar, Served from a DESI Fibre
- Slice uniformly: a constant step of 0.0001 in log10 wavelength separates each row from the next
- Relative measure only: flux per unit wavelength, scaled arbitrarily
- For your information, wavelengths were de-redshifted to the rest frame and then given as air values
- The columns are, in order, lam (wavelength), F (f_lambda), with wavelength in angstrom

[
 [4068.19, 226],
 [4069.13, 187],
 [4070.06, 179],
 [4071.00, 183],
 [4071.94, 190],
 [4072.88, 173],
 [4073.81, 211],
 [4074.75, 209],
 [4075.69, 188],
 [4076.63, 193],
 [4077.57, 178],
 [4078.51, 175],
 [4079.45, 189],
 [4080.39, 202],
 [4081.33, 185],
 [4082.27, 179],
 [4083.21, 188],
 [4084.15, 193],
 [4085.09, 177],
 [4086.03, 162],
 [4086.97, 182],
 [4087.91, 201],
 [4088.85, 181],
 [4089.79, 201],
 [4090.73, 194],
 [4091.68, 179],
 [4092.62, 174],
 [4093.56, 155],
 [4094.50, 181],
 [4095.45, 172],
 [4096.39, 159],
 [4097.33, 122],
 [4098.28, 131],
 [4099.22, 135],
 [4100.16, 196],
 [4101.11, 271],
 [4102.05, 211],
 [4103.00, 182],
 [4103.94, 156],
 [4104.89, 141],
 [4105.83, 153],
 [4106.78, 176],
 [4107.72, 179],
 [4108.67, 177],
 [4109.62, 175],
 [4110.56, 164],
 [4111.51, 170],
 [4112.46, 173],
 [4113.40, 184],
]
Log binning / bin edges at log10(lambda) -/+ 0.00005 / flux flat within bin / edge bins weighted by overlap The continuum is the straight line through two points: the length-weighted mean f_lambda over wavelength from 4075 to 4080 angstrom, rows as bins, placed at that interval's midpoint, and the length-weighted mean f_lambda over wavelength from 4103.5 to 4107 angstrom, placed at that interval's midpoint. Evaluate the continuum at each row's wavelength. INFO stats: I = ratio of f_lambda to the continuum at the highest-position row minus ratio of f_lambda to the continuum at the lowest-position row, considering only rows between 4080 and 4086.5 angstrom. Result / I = -0.19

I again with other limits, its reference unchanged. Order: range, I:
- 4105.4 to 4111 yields 0.11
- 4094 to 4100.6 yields 0.14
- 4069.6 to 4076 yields 0.08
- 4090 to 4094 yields -0.21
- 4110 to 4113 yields 0.08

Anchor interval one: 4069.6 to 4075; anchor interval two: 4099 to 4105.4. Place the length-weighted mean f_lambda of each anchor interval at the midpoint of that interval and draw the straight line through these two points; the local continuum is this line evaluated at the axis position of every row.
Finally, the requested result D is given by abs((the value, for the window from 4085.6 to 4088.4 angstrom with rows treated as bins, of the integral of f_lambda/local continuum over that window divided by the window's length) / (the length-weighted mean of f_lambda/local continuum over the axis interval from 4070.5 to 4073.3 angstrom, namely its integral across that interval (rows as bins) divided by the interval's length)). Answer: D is 1.01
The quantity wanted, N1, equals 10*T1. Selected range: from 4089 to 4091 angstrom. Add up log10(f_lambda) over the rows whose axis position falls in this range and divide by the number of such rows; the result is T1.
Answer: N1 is 23.0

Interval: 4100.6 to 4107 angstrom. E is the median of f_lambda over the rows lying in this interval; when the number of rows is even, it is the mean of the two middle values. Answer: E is 176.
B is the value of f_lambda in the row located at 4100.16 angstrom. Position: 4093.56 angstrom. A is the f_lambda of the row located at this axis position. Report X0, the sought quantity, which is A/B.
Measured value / 0.79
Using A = 155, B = 196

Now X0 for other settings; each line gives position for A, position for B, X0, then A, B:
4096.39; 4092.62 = 0.91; 159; 174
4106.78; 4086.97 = 0.97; 176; 182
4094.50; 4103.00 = 0.99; 181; 182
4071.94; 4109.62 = 1.09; 190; 175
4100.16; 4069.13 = 1.05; 196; 187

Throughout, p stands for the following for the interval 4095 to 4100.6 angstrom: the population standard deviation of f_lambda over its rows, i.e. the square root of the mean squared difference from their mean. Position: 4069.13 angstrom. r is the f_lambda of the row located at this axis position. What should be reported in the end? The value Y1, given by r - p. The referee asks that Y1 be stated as 161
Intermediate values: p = 26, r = 187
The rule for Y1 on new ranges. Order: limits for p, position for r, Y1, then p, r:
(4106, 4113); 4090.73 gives 189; 5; 194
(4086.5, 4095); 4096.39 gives 145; 14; 159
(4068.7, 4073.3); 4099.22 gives 129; 6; 135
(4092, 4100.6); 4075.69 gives 164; 24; 188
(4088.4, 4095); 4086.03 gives 148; 14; 162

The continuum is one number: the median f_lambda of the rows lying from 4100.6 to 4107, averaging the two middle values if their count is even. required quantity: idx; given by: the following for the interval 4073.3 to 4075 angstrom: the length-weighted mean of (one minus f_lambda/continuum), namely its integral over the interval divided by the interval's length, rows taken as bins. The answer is -0.19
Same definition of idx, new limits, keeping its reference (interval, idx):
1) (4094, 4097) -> 0.04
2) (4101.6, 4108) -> 0.03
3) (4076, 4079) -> -0.04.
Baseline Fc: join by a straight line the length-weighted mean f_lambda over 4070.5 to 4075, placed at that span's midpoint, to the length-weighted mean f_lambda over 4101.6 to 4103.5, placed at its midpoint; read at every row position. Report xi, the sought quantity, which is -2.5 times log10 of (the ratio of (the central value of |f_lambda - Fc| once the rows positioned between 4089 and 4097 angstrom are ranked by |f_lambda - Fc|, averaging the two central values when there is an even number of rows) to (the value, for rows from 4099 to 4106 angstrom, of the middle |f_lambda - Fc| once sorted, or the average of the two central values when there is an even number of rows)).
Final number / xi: 0.9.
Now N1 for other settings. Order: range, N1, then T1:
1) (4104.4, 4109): 22.2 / 2.22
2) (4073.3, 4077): 23.0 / 2.30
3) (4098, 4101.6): 22.4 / 2.24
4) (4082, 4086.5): 22.5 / 2.25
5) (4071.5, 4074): 22.8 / 2.28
